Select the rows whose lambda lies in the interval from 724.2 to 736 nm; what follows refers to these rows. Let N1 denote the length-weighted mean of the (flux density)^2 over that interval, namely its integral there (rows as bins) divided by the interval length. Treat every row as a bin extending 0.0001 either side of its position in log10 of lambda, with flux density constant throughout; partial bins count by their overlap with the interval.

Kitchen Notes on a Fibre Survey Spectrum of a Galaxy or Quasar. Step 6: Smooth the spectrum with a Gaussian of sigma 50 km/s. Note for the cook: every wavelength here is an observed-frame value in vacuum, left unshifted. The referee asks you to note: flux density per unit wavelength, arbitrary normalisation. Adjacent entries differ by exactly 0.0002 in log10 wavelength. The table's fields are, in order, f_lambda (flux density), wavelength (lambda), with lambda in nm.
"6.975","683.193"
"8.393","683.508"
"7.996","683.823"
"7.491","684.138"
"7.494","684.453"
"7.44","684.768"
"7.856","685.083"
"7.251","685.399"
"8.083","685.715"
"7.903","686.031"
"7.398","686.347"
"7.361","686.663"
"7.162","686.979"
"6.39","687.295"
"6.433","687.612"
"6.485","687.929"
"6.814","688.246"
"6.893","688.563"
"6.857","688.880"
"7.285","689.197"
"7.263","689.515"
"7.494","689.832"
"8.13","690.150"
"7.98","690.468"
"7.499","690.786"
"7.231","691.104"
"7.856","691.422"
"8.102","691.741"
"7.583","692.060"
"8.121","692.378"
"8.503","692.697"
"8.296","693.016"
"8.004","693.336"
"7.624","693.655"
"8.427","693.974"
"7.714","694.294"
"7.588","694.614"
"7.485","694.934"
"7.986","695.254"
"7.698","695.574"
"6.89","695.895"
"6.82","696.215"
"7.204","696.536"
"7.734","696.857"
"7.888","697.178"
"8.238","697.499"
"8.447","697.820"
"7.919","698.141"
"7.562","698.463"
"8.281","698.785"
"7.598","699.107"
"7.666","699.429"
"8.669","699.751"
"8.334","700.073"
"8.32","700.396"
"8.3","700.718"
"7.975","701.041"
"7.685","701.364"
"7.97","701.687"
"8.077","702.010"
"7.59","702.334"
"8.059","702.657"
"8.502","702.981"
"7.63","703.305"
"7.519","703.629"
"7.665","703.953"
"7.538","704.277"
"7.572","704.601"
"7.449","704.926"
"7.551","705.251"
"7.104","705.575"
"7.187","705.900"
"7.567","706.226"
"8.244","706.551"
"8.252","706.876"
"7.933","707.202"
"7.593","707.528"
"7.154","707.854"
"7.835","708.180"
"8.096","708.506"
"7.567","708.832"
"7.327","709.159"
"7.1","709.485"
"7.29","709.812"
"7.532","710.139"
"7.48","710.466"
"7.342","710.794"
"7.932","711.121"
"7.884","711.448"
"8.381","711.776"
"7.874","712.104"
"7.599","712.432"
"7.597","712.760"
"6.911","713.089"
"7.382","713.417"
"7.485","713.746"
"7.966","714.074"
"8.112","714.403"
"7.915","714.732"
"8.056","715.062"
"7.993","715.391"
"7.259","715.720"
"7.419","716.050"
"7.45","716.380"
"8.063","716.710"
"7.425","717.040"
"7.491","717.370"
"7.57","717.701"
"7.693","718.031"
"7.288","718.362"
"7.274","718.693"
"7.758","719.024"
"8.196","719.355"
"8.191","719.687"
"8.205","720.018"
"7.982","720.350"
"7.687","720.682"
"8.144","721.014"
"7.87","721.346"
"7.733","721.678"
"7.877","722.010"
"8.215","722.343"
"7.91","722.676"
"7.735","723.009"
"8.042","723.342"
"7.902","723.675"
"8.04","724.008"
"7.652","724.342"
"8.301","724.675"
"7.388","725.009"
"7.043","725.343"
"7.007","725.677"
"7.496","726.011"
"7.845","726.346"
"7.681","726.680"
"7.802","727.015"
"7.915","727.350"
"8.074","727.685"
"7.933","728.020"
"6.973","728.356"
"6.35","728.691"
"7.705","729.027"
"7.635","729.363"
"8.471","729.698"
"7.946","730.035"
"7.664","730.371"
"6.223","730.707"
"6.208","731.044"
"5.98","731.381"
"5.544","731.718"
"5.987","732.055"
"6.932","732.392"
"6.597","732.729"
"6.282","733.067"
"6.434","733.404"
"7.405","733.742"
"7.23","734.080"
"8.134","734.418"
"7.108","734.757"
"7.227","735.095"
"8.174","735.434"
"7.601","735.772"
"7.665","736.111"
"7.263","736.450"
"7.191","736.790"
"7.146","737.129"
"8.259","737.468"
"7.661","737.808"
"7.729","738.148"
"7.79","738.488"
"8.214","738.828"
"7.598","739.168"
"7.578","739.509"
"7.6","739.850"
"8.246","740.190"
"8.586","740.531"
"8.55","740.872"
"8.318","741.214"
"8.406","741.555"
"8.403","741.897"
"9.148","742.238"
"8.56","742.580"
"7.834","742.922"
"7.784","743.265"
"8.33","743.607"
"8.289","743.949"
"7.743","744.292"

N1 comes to 53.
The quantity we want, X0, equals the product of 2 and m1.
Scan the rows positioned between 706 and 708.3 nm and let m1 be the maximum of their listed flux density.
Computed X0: 16.5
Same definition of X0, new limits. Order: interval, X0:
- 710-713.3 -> 16.8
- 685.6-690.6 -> 16.3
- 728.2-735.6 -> 16.9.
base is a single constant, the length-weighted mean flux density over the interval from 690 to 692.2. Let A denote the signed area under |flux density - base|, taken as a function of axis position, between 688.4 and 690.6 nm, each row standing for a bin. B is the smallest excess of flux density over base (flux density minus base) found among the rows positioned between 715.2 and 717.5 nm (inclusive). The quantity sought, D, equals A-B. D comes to 1.7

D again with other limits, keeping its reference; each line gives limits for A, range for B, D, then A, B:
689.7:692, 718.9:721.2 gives 0.8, 0.7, -0.08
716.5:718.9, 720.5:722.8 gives 0.8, 0.7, -0.08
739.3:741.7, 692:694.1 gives 1.4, 1.2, -0.18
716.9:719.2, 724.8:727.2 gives 1.4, 0.6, -0.76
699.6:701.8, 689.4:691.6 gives 1.5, 1.0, -0.54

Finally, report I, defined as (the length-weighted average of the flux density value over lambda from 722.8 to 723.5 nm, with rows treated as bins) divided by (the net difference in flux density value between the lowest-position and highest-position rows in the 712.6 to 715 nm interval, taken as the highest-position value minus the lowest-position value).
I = 25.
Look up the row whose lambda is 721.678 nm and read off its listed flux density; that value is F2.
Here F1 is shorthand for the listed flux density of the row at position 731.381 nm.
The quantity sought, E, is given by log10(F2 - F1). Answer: 0.2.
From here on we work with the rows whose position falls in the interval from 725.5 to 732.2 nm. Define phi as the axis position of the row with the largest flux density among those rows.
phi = 729.698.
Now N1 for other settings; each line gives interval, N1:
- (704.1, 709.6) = 58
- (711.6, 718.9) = 59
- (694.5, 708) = 61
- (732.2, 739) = 55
